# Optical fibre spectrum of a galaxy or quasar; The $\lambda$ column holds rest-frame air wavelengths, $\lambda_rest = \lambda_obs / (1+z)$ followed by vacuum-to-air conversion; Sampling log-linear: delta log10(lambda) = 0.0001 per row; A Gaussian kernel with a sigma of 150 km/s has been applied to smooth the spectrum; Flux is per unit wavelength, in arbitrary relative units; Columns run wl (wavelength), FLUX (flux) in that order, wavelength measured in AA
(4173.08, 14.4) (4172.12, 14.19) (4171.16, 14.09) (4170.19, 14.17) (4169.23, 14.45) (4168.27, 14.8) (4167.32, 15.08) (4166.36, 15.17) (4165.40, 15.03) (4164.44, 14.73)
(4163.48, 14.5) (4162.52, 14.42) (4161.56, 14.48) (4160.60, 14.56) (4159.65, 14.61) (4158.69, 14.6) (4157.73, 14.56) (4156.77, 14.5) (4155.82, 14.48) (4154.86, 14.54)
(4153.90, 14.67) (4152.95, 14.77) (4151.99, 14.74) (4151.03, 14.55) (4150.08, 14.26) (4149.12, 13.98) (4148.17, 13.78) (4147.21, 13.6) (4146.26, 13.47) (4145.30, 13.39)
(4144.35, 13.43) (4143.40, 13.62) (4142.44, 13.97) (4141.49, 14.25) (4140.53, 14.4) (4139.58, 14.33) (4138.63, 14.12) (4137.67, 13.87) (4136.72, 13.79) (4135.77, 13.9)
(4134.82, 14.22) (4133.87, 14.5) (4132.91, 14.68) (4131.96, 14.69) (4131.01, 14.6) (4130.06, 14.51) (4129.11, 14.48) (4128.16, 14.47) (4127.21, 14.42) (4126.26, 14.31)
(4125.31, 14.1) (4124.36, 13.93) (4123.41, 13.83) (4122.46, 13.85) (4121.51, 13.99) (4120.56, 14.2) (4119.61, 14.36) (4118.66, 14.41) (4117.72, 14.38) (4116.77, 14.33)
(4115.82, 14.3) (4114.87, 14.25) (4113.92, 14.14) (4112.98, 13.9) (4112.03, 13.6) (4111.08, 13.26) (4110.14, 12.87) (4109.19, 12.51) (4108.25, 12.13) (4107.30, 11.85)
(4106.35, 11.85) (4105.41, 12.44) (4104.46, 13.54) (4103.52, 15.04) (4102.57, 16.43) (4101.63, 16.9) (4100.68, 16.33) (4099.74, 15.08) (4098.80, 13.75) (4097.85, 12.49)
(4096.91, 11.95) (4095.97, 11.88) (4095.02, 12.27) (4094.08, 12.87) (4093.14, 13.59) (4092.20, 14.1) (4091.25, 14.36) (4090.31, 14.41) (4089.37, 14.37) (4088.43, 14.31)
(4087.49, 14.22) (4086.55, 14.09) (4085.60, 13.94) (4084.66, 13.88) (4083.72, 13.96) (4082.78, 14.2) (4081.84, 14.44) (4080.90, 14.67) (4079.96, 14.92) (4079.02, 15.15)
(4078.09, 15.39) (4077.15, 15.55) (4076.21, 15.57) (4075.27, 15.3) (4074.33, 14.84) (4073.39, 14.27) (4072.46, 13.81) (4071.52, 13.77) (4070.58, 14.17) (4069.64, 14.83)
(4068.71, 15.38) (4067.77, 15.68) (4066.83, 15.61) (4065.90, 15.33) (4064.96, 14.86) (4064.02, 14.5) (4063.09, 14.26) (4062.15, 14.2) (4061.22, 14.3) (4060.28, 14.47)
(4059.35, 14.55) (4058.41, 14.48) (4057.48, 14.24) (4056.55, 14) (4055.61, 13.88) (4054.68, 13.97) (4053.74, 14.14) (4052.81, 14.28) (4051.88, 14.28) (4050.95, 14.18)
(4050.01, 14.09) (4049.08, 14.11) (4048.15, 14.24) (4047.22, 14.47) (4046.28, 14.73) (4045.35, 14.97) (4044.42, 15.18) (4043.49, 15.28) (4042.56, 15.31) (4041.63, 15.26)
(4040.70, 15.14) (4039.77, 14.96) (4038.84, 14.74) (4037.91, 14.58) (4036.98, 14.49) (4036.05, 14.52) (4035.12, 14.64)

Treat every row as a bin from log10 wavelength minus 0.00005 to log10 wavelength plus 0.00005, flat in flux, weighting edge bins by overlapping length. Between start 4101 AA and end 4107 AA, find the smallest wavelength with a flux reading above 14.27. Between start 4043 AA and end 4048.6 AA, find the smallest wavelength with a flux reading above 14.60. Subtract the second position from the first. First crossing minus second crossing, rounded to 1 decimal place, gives 58.1 AA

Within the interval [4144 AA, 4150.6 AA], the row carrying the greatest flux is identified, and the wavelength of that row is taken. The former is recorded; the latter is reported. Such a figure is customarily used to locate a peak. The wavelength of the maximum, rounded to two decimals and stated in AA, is 4150.08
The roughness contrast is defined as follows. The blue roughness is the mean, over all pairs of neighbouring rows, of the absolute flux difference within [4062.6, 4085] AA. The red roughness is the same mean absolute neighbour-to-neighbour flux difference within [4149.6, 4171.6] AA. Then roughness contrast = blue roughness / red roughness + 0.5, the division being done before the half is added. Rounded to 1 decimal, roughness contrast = 2.7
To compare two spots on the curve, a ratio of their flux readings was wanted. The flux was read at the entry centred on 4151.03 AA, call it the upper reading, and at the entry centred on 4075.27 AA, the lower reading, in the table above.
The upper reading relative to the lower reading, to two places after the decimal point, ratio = 0.95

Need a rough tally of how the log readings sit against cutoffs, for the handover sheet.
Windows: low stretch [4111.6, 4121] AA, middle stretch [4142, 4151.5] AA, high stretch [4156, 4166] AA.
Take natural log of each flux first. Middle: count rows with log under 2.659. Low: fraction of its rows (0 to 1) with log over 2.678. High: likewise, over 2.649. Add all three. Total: 10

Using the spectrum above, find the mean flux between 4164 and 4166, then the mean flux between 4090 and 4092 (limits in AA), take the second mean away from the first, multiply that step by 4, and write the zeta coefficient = 2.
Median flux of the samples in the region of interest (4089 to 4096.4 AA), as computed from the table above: 13.8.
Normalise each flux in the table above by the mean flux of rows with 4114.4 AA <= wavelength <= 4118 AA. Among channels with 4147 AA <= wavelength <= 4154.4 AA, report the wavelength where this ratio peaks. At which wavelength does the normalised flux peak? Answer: 4152.95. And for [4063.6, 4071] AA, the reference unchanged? 4067.77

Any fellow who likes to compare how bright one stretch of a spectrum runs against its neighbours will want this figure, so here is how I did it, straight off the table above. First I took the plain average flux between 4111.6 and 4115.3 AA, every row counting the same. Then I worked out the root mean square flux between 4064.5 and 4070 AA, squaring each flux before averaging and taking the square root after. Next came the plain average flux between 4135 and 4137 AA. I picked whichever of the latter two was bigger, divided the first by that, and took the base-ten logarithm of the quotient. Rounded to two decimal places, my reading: -0.04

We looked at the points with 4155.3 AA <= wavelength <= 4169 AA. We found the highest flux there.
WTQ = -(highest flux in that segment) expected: -15.2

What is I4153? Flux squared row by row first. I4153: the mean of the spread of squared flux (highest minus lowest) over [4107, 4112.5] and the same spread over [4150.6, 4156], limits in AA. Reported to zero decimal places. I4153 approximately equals 27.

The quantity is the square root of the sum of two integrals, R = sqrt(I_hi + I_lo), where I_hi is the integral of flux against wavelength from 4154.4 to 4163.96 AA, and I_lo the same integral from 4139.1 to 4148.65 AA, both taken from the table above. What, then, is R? 16.5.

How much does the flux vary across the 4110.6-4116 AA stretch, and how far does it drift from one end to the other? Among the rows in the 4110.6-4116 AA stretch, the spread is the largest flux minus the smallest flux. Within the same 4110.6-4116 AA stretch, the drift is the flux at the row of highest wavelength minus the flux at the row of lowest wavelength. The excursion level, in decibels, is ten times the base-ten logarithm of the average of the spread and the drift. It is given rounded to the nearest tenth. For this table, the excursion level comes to 0.2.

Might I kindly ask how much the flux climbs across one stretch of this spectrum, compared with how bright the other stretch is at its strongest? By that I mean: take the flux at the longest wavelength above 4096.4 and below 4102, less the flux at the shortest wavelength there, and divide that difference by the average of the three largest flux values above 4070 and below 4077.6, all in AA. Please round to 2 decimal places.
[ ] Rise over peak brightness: 0.32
